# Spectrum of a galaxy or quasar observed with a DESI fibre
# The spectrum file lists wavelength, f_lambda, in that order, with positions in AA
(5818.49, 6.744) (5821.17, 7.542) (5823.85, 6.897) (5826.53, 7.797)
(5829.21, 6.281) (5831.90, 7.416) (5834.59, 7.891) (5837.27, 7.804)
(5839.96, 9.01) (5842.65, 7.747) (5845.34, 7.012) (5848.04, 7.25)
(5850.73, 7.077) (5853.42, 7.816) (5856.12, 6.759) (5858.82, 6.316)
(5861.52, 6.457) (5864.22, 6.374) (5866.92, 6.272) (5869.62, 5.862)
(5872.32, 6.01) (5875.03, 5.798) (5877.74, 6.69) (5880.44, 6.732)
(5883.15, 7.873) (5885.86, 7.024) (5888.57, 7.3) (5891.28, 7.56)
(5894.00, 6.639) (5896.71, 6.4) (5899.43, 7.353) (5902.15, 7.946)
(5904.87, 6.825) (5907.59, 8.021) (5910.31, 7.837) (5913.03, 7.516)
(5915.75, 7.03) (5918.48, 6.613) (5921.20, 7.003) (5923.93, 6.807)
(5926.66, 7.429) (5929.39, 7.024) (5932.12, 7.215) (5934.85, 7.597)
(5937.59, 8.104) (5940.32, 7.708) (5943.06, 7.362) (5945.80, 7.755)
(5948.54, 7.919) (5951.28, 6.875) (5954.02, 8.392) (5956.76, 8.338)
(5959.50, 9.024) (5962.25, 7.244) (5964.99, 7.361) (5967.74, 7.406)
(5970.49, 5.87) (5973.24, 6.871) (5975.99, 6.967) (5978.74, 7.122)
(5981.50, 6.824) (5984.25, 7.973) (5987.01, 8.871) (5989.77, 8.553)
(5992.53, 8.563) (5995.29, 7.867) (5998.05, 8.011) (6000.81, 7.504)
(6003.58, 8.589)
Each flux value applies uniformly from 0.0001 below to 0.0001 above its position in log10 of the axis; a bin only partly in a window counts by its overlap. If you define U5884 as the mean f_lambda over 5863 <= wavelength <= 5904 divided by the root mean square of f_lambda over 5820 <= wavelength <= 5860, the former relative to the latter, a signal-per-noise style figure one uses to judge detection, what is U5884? 0.92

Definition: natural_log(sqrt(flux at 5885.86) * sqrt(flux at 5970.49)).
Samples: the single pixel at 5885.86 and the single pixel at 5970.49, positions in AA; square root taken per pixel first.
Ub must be 1.86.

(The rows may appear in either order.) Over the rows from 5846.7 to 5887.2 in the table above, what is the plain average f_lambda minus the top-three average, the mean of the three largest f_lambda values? -1.0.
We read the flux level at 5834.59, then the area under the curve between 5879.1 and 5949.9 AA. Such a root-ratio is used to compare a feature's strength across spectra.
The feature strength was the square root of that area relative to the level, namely 8.1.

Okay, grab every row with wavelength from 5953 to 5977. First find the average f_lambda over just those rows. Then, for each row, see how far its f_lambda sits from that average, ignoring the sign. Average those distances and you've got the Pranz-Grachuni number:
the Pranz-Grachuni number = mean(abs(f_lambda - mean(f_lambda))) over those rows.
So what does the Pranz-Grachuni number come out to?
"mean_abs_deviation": 0.7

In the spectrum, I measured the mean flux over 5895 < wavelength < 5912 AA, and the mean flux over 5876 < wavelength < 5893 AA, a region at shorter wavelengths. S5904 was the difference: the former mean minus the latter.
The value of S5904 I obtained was 0.2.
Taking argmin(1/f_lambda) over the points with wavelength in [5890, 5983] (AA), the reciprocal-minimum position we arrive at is 5959.50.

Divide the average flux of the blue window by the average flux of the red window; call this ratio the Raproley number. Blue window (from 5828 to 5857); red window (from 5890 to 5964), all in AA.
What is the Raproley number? 1.00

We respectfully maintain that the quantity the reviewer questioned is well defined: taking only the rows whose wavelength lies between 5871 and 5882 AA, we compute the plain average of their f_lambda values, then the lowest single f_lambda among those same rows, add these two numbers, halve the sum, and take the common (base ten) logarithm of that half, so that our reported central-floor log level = 0.78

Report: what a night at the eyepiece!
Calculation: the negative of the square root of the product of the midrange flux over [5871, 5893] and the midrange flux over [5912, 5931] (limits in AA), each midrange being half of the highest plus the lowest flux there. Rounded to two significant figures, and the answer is -6.9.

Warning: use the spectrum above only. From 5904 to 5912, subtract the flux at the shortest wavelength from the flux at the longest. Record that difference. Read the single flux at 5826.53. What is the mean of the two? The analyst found 4.40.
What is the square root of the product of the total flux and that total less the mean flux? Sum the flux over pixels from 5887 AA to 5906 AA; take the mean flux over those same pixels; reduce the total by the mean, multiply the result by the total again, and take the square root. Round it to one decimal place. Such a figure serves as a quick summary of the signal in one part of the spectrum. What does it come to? 46.3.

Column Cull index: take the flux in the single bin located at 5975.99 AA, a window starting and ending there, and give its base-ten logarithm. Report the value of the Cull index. 0.843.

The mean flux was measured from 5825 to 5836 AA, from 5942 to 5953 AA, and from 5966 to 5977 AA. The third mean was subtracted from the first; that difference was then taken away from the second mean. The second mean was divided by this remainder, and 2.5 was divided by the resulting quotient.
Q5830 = 2.3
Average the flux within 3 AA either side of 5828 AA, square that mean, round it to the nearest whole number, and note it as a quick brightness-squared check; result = 50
